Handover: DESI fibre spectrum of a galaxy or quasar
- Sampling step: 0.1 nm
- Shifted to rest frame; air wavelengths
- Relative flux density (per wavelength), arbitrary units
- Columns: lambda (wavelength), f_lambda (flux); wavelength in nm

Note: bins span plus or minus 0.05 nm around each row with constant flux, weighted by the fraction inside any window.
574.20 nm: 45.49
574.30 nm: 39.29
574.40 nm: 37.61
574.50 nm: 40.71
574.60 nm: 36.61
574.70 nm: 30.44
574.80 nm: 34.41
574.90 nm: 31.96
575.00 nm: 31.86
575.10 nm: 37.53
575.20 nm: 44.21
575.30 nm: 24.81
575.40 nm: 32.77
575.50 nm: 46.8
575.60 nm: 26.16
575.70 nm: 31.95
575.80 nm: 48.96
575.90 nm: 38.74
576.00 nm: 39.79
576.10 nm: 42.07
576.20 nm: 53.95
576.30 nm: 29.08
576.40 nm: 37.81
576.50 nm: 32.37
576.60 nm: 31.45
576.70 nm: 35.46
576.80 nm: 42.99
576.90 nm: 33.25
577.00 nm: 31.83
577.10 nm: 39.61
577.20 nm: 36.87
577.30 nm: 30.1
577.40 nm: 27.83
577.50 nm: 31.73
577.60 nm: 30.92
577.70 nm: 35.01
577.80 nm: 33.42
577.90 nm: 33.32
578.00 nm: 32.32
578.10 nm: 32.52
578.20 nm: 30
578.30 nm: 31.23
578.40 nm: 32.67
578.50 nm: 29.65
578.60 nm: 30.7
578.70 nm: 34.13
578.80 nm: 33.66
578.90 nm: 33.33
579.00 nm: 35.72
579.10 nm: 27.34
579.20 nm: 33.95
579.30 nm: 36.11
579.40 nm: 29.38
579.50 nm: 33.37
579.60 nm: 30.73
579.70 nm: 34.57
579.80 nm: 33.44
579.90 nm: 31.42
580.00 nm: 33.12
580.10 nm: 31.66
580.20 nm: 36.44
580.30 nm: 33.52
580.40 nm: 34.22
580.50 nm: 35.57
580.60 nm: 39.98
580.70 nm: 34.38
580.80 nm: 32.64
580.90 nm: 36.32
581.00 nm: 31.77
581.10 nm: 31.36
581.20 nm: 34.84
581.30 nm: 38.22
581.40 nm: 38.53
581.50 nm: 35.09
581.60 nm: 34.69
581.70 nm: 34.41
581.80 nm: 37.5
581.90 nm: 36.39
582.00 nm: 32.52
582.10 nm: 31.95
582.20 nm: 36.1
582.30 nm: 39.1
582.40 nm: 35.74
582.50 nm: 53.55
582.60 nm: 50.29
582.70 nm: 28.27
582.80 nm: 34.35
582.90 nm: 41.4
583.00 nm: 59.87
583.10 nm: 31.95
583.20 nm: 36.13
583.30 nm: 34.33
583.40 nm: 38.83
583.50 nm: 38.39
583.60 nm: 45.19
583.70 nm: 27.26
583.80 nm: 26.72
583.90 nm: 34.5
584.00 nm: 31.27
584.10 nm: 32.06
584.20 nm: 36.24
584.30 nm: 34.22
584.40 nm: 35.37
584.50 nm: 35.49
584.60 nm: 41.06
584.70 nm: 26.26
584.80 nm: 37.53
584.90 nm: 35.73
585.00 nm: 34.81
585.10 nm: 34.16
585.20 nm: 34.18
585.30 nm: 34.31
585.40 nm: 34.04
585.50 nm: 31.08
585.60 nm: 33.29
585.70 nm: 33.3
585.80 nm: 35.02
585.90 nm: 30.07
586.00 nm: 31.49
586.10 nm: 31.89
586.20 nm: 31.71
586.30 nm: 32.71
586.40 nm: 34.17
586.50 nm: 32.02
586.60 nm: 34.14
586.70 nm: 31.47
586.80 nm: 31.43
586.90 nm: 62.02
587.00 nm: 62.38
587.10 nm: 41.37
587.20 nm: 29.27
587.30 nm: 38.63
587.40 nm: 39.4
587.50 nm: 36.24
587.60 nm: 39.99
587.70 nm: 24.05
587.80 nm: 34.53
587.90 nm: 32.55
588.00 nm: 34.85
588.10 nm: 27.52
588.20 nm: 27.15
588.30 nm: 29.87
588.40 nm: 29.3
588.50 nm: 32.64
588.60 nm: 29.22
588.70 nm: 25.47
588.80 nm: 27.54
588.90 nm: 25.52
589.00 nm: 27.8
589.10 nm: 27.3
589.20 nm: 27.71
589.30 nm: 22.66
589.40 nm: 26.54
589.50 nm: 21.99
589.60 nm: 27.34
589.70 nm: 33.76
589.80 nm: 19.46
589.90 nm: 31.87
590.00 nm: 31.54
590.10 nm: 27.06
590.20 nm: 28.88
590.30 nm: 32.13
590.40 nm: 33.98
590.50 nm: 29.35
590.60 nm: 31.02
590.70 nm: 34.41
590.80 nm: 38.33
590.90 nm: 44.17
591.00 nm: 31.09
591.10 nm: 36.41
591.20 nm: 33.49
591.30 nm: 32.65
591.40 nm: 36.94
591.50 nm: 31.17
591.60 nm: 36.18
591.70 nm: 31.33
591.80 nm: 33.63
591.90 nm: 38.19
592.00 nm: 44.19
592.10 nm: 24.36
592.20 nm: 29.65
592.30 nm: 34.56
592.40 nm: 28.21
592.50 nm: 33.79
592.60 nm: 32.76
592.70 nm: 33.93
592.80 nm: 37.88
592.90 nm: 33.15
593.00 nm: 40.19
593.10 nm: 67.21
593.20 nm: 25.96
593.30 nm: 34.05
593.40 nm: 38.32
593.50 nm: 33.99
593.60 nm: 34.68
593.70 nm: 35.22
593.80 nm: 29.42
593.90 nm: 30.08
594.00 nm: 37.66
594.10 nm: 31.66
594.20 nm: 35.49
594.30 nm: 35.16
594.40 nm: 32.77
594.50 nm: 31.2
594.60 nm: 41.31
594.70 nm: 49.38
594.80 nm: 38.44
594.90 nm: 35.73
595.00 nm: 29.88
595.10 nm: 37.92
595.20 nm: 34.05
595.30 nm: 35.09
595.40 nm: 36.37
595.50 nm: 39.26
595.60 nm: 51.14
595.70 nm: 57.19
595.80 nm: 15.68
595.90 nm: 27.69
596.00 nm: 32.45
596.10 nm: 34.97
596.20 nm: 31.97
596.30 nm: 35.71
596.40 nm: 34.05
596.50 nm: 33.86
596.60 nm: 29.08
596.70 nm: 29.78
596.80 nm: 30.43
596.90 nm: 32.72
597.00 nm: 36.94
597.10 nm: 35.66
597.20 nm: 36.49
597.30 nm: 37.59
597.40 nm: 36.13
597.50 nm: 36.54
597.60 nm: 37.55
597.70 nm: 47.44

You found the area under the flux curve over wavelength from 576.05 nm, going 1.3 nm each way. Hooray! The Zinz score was 95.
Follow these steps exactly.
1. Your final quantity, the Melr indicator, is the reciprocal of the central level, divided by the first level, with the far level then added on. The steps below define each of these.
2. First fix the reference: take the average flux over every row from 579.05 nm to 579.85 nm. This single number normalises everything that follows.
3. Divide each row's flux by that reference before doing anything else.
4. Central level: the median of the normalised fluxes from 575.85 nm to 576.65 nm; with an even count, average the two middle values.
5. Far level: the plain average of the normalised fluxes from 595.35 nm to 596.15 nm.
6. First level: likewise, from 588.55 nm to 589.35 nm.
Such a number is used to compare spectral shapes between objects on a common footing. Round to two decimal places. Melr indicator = 2.17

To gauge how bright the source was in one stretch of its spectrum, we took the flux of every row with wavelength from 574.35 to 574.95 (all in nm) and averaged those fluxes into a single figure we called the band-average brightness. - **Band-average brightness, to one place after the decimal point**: 35.3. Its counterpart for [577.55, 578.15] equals 32.9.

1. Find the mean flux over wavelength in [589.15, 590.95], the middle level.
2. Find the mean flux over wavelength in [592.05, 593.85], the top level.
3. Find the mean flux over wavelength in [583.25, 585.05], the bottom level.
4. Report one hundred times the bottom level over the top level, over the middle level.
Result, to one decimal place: 3.3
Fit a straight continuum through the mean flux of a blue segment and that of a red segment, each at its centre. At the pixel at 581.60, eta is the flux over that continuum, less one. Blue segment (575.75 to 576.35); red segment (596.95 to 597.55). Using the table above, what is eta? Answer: -0.15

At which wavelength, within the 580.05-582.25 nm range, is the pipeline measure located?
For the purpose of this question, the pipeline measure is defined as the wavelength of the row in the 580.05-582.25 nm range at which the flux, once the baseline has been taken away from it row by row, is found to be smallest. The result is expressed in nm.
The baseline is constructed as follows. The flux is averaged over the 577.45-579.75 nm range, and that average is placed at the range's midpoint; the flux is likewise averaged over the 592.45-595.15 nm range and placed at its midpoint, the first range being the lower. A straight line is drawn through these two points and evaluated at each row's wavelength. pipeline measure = 581.10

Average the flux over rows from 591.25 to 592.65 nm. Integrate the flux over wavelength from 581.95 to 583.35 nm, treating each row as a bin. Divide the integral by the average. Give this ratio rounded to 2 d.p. 1.63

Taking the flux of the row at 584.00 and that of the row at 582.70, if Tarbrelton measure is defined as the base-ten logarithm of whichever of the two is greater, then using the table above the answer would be 1.50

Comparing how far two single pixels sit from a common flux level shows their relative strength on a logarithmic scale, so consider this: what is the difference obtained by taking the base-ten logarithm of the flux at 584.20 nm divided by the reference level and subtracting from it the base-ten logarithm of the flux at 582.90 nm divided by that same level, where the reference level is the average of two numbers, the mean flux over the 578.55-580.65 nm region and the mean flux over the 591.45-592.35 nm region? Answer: -0.058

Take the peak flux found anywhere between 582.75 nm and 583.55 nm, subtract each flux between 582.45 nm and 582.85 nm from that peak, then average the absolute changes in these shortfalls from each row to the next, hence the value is 10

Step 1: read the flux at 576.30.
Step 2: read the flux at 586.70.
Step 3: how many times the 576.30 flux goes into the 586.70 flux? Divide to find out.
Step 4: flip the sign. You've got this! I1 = -1.08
